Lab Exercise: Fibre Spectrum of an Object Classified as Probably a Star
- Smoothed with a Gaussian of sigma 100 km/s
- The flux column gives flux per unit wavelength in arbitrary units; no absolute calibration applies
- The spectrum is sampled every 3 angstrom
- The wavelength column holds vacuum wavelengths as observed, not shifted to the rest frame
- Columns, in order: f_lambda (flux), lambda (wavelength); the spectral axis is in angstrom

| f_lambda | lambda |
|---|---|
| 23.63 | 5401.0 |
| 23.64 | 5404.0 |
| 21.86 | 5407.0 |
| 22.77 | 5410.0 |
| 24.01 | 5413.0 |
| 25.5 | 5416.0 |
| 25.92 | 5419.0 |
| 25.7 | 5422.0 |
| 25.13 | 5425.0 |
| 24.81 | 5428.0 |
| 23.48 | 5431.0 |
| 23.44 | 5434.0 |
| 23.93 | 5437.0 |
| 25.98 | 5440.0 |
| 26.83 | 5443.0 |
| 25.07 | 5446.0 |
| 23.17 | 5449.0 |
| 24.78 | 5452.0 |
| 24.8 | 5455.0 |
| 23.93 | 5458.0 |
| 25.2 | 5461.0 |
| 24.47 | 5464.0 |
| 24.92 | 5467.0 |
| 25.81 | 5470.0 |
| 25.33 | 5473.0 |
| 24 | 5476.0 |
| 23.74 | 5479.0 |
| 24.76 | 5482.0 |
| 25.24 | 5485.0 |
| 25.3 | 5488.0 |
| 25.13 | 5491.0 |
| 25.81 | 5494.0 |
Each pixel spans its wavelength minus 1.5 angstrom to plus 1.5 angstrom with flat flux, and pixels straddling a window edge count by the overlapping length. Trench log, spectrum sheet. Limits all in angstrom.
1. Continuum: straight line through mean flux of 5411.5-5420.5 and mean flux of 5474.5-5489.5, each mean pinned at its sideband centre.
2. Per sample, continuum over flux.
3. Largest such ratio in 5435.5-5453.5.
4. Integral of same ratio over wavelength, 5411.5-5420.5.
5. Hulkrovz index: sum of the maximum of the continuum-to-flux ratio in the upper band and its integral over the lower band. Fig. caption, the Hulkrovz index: 10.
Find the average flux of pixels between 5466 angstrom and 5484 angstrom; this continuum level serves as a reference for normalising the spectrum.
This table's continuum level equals 24.8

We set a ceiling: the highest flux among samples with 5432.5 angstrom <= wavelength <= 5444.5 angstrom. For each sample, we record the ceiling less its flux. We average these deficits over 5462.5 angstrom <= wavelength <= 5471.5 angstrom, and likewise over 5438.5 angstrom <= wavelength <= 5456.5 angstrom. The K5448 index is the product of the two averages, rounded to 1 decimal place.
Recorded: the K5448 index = 3.0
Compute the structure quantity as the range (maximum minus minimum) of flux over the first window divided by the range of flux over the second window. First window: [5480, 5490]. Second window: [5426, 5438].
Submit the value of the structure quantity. 0.39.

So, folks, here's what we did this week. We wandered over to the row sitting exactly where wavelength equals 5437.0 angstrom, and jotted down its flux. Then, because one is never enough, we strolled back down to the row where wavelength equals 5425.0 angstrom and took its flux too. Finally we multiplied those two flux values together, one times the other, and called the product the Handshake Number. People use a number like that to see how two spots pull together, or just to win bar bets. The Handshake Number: 601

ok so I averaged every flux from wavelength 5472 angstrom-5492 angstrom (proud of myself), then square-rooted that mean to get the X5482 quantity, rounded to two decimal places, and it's 4.98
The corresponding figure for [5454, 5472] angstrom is 4.99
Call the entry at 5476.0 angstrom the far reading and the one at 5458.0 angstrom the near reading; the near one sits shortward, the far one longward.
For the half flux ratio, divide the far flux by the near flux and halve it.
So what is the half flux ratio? 0.501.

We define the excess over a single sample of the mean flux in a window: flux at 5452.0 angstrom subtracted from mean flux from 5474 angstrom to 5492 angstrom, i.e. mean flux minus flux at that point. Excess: -0.1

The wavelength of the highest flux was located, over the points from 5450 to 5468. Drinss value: 5461.0 angstrom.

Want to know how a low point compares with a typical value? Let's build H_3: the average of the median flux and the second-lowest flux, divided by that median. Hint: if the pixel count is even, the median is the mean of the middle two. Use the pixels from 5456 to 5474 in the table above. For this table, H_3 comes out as 0.988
